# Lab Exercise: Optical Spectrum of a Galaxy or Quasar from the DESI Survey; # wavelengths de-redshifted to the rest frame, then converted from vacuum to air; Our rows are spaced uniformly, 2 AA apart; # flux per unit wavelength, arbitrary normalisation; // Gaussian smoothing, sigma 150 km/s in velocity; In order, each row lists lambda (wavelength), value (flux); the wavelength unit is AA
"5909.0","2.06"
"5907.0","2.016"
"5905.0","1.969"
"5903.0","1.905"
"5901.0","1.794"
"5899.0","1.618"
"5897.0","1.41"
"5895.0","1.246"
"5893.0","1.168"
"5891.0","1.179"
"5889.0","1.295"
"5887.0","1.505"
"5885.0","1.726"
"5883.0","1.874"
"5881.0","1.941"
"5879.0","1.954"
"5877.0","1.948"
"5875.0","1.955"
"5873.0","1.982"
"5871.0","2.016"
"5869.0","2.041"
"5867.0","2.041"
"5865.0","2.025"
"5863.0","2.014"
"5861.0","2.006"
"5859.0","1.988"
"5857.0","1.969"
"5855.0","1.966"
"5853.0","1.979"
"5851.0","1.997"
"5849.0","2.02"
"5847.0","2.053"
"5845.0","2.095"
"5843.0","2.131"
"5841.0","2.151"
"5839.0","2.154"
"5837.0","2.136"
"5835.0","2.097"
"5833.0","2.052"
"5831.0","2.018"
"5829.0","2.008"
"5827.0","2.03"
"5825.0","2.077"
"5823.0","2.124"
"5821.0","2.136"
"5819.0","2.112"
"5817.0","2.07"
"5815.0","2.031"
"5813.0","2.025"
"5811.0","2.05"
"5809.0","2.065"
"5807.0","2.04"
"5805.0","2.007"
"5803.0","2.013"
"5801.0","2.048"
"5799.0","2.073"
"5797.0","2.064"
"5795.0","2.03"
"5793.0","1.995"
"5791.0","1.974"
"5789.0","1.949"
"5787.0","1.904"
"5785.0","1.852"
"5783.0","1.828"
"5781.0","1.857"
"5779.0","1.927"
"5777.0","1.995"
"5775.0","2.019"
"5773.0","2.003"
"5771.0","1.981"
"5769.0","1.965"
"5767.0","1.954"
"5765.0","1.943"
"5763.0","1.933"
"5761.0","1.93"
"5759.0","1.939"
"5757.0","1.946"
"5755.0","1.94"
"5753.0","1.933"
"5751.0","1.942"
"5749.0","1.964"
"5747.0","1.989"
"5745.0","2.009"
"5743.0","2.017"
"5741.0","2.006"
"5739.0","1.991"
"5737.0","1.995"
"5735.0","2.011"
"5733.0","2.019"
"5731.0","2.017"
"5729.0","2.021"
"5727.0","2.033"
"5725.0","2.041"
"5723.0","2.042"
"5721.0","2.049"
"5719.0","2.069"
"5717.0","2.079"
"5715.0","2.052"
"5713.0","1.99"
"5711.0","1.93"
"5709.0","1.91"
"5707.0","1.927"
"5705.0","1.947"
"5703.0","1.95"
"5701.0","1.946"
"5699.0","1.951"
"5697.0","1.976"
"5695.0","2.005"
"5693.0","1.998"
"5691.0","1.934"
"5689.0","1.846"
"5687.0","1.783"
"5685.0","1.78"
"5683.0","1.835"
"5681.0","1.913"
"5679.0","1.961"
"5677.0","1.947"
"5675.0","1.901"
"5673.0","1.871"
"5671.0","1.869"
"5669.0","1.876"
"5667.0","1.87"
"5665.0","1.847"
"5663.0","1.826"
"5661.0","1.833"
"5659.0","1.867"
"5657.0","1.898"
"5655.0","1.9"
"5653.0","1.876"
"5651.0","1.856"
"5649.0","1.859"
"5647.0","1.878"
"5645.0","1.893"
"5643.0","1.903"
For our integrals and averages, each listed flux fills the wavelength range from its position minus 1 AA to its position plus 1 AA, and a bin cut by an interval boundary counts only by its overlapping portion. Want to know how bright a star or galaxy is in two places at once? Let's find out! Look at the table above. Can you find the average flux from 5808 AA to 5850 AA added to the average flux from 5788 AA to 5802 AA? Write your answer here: 4.10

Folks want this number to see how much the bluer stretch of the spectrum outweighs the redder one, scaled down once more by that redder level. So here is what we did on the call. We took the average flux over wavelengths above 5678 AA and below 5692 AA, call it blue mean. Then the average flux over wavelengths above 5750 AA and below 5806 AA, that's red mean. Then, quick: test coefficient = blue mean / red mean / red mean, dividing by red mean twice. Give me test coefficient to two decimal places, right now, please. 0.48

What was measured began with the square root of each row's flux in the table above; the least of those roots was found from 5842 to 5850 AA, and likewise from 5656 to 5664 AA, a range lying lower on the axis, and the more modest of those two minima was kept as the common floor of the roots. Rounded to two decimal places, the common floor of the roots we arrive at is 1.35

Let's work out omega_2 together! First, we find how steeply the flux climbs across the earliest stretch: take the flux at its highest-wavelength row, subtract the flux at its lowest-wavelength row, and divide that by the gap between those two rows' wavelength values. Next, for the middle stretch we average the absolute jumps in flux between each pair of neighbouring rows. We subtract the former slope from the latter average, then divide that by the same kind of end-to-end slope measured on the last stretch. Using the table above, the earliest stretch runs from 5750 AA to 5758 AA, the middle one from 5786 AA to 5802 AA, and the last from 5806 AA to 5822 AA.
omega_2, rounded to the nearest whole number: 4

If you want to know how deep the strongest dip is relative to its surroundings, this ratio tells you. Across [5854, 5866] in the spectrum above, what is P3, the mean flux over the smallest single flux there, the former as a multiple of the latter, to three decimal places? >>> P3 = 1.015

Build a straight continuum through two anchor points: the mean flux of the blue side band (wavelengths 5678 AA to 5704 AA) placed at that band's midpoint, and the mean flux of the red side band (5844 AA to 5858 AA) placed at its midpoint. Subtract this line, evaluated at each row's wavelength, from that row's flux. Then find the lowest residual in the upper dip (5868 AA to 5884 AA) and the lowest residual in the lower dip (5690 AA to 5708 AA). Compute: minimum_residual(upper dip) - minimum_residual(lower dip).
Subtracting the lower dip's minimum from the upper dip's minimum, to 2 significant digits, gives -0.16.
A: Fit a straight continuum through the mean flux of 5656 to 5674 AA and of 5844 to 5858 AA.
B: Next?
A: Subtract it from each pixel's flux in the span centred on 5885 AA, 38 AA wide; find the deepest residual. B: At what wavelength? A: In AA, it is 5893.0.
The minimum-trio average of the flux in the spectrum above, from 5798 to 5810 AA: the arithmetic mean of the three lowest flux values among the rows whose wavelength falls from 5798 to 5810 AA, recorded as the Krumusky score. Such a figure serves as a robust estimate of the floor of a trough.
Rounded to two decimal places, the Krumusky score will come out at 2.02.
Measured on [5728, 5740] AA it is 2.00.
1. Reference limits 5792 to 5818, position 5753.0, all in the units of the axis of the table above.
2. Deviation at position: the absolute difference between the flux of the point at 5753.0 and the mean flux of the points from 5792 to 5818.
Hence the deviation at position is 0.106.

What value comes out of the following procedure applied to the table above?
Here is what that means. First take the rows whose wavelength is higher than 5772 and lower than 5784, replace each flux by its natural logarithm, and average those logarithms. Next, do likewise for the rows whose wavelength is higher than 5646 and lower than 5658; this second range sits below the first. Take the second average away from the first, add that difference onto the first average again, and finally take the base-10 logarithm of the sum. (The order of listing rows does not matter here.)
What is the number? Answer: -0.16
